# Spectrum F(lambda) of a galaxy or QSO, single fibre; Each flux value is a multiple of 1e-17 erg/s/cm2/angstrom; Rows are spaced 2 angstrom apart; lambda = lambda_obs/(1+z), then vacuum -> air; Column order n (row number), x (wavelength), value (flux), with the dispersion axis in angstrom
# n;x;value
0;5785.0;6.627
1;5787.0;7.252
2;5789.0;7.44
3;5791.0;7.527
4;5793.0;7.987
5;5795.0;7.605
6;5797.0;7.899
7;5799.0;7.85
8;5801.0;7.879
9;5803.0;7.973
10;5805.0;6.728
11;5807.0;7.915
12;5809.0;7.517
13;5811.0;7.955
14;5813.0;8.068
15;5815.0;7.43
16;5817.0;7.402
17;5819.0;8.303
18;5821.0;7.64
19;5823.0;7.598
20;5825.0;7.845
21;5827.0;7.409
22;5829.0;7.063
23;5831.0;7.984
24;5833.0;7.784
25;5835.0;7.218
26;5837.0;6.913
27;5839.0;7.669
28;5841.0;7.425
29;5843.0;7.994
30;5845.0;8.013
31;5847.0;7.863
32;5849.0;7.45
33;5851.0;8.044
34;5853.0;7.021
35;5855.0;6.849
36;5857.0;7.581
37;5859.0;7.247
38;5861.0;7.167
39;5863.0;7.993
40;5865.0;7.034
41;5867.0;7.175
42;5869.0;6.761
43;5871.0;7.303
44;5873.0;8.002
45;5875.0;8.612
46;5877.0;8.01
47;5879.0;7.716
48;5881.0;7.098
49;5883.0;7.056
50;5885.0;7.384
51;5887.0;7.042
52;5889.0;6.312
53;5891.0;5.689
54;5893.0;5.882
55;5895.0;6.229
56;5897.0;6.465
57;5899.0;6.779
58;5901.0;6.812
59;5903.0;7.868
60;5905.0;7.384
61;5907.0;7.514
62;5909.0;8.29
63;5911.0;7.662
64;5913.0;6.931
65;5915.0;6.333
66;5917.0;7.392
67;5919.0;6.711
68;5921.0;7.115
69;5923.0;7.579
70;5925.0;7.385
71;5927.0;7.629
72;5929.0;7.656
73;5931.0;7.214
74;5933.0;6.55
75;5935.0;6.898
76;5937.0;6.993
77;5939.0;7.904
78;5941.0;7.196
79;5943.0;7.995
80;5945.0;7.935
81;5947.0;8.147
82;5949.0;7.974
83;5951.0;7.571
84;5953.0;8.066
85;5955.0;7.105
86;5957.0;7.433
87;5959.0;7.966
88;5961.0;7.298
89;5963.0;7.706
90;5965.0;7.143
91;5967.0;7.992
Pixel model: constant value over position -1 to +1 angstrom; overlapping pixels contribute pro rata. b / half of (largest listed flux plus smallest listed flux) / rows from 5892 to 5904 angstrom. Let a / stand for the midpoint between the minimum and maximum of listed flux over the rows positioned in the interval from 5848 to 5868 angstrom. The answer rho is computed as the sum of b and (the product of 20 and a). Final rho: 156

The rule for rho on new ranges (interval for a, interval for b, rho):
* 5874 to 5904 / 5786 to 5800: 151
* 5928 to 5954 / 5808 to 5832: 155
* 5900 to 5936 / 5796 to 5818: 154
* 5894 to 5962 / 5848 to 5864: 153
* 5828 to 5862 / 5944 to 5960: 157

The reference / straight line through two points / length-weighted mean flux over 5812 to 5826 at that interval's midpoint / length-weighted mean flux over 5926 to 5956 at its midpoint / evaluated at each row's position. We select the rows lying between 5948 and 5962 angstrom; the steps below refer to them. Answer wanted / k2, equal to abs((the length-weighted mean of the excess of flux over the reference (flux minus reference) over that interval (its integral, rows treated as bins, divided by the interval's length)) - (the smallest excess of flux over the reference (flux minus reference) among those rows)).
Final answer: 0.5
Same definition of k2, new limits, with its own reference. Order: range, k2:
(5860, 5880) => 0.8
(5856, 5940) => 1.5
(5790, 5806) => 0.9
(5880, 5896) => 0.9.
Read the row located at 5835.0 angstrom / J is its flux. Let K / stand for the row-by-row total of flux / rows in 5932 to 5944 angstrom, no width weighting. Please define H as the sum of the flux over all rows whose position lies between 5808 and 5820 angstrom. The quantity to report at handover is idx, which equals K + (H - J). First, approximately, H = 46.7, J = 7.218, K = 43.5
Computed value 83.0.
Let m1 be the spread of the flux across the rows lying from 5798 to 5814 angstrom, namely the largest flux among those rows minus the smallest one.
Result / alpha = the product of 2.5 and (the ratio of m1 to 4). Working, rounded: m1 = 1.3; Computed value 0.8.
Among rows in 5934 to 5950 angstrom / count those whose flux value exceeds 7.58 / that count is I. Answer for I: 5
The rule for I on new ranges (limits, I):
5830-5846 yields 5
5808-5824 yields 5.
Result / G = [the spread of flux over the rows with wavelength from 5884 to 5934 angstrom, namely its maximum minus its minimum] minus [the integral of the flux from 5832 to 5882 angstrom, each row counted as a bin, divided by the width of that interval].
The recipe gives -4.92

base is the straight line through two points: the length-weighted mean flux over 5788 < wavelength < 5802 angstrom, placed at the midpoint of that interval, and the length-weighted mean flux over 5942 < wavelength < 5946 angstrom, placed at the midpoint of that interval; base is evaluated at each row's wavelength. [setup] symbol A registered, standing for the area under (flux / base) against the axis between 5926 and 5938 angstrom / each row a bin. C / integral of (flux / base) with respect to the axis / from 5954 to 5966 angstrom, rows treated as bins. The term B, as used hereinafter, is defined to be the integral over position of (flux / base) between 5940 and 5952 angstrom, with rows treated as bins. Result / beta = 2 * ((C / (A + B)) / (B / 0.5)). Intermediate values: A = 10.8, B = 11.8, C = 11.2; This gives 0.042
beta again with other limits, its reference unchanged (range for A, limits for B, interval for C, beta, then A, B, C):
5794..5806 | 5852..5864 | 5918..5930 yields 0.043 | 11.9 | 11.2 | 11.1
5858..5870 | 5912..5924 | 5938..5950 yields 0.051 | 11.1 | 10.6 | 11.8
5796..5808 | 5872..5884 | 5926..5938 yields 0.038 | 11.9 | 11.8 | 10.8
